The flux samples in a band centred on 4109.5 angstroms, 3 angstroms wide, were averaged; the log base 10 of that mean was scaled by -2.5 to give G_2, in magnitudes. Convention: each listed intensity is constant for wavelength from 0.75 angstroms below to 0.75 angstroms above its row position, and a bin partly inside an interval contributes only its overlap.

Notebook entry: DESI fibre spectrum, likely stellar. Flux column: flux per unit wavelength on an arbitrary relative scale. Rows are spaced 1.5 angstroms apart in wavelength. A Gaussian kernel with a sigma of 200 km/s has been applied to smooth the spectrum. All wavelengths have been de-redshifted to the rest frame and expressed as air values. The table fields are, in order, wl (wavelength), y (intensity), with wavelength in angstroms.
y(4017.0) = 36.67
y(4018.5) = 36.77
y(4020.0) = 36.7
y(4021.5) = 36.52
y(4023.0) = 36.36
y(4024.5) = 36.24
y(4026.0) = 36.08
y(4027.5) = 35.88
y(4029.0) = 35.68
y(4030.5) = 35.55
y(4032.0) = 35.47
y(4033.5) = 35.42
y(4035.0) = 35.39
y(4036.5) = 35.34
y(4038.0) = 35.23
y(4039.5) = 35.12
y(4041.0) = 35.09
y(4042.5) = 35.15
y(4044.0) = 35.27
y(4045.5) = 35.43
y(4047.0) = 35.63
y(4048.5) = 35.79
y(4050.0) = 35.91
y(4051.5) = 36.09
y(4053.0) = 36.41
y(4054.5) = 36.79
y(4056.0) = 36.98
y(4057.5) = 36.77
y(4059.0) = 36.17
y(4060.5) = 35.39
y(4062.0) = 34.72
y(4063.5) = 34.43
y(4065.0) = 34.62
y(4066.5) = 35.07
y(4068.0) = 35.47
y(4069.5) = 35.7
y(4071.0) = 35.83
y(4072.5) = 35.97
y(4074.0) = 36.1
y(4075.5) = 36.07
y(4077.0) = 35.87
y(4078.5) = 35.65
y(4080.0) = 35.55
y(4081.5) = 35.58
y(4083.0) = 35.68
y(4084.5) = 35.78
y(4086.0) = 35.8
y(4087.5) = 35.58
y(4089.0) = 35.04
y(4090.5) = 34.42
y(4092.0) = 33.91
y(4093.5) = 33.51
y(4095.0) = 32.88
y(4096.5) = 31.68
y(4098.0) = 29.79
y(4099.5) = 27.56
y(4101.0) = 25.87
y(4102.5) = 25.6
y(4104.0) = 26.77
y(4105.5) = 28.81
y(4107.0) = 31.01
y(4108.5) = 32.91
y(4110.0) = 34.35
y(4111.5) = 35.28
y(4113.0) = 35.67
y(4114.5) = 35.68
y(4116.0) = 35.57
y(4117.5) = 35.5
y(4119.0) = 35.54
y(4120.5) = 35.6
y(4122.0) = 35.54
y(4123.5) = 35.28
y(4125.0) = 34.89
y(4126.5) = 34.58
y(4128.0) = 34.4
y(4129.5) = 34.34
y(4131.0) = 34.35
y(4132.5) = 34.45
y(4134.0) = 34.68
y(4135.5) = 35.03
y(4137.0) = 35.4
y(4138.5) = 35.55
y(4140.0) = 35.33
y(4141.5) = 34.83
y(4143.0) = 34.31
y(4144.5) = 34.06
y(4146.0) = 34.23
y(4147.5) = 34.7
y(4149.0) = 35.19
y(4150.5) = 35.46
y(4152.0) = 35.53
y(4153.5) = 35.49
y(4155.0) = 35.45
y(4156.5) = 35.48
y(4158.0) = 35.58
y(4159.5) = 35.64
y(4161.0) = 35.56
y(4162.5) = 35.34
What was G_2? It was -3.82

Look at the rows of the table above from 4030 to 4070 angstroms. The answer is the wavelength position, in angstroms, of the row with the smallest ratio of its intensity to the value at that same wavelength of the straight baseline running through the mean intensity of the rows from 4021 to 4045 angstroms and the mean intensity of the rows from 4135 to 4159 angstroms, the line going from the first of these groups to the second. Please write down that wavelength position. 4063.5 angstroms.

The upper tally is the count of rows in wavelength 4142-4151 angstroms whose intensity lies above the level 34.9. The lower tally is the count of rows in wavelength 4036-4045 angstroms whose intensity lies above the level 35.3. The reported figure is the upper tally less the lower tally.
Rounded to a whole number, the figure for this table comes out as 1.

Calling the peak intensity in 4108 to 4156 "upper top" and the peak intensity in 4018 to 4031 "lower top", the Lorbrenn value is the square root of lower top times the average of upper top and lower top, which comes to 36.5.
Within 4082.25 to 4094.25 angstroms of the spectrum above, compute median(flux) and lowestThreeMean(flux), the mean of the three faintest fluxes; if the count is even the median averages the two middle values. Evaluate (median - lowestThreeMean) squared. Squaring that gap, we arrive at 1.9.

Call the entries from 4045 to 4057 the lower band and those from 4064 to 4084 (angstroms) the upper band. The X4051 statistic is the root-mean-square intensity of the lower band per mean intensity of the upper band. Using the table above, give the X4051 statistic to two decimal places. 1.01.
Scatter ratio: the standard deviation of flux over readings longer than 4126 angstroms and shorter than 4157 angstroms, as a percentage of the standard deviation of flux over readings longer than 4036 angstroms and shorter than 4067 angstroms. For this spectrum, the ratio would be 72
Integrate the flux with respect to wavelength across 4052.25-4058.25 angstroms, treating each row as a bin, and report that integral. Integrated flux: 220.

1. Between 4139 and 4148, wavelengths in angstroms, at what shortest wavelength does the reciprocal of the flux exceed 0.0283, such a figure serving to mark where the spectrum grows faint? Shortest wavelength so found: 4140.0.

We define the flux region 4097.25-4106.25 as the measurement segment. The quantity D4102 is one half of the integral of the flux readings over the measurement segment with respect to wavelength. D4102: 123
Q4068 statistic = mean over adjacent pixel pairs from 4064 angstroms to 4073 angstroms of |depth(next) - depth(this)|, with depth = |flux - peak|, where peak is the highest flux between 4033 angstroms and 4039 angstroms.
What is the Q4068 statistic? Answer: 0.25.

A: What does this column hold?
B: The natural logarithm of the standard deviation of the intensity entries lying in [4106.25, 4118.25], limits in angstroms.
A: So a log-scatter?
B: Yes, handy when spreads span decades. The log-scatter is 0.5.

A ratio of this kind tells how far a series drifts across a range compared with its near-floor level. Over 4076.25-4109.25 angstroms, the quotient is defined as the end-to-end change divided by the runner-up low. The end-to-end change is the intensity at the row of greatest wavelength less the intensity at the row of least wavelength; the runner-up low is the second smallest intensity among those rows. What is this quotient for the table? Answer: -0.114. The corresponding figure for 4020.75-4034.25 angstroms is -0.031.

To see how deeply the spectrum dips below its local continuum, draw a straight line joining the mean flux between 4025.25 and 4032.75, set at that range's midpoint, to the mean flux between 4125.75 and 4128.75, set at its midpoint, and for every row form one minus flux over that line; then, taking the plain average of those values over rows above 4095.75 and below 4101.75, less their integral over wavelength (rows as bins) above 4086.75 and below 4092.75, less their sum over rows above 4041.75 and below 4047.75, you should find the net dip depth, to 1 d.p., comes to 0.1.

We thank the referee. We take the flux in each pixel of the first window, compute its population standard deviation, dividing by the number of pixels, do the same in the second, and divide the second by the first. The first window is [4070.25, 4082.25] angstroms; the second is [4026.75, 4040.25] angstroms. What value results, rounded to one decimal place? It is 1.1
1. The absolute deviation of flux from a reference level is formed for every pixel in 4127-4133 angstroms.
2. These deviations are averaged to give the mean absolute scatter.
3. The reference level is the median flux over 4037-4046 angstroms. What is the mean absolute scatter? 0.8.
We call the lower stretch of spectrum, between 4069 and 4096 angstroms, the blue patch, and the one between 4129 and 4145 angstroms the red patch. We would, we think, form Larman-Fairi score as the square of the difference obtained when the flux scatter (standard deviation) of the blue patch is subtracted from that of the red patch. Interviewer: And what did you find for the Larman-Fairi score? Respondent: 0.2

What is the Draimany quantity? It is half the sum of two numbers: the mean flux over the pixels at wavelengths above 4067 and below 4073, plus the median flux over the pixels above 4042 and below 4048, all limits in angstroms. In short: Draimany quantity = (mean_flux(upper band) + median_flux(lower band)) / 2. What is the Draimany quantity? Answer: 35.5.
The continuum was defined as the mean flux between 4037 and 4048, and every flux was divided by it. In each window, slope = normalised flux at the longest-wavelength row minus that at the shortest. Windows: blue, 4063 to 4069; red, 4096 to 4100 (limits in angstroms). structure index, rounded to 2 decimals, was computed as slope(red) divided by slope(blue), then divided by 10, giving -0.40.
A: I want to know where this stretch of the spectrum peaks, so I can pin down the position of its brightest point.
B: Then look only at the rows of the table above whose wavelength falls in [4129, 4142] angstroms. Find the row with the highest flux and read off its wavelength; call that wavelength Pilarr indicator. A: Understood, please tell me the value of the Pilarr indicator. 4138.5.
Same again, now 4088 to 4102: 4089.0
